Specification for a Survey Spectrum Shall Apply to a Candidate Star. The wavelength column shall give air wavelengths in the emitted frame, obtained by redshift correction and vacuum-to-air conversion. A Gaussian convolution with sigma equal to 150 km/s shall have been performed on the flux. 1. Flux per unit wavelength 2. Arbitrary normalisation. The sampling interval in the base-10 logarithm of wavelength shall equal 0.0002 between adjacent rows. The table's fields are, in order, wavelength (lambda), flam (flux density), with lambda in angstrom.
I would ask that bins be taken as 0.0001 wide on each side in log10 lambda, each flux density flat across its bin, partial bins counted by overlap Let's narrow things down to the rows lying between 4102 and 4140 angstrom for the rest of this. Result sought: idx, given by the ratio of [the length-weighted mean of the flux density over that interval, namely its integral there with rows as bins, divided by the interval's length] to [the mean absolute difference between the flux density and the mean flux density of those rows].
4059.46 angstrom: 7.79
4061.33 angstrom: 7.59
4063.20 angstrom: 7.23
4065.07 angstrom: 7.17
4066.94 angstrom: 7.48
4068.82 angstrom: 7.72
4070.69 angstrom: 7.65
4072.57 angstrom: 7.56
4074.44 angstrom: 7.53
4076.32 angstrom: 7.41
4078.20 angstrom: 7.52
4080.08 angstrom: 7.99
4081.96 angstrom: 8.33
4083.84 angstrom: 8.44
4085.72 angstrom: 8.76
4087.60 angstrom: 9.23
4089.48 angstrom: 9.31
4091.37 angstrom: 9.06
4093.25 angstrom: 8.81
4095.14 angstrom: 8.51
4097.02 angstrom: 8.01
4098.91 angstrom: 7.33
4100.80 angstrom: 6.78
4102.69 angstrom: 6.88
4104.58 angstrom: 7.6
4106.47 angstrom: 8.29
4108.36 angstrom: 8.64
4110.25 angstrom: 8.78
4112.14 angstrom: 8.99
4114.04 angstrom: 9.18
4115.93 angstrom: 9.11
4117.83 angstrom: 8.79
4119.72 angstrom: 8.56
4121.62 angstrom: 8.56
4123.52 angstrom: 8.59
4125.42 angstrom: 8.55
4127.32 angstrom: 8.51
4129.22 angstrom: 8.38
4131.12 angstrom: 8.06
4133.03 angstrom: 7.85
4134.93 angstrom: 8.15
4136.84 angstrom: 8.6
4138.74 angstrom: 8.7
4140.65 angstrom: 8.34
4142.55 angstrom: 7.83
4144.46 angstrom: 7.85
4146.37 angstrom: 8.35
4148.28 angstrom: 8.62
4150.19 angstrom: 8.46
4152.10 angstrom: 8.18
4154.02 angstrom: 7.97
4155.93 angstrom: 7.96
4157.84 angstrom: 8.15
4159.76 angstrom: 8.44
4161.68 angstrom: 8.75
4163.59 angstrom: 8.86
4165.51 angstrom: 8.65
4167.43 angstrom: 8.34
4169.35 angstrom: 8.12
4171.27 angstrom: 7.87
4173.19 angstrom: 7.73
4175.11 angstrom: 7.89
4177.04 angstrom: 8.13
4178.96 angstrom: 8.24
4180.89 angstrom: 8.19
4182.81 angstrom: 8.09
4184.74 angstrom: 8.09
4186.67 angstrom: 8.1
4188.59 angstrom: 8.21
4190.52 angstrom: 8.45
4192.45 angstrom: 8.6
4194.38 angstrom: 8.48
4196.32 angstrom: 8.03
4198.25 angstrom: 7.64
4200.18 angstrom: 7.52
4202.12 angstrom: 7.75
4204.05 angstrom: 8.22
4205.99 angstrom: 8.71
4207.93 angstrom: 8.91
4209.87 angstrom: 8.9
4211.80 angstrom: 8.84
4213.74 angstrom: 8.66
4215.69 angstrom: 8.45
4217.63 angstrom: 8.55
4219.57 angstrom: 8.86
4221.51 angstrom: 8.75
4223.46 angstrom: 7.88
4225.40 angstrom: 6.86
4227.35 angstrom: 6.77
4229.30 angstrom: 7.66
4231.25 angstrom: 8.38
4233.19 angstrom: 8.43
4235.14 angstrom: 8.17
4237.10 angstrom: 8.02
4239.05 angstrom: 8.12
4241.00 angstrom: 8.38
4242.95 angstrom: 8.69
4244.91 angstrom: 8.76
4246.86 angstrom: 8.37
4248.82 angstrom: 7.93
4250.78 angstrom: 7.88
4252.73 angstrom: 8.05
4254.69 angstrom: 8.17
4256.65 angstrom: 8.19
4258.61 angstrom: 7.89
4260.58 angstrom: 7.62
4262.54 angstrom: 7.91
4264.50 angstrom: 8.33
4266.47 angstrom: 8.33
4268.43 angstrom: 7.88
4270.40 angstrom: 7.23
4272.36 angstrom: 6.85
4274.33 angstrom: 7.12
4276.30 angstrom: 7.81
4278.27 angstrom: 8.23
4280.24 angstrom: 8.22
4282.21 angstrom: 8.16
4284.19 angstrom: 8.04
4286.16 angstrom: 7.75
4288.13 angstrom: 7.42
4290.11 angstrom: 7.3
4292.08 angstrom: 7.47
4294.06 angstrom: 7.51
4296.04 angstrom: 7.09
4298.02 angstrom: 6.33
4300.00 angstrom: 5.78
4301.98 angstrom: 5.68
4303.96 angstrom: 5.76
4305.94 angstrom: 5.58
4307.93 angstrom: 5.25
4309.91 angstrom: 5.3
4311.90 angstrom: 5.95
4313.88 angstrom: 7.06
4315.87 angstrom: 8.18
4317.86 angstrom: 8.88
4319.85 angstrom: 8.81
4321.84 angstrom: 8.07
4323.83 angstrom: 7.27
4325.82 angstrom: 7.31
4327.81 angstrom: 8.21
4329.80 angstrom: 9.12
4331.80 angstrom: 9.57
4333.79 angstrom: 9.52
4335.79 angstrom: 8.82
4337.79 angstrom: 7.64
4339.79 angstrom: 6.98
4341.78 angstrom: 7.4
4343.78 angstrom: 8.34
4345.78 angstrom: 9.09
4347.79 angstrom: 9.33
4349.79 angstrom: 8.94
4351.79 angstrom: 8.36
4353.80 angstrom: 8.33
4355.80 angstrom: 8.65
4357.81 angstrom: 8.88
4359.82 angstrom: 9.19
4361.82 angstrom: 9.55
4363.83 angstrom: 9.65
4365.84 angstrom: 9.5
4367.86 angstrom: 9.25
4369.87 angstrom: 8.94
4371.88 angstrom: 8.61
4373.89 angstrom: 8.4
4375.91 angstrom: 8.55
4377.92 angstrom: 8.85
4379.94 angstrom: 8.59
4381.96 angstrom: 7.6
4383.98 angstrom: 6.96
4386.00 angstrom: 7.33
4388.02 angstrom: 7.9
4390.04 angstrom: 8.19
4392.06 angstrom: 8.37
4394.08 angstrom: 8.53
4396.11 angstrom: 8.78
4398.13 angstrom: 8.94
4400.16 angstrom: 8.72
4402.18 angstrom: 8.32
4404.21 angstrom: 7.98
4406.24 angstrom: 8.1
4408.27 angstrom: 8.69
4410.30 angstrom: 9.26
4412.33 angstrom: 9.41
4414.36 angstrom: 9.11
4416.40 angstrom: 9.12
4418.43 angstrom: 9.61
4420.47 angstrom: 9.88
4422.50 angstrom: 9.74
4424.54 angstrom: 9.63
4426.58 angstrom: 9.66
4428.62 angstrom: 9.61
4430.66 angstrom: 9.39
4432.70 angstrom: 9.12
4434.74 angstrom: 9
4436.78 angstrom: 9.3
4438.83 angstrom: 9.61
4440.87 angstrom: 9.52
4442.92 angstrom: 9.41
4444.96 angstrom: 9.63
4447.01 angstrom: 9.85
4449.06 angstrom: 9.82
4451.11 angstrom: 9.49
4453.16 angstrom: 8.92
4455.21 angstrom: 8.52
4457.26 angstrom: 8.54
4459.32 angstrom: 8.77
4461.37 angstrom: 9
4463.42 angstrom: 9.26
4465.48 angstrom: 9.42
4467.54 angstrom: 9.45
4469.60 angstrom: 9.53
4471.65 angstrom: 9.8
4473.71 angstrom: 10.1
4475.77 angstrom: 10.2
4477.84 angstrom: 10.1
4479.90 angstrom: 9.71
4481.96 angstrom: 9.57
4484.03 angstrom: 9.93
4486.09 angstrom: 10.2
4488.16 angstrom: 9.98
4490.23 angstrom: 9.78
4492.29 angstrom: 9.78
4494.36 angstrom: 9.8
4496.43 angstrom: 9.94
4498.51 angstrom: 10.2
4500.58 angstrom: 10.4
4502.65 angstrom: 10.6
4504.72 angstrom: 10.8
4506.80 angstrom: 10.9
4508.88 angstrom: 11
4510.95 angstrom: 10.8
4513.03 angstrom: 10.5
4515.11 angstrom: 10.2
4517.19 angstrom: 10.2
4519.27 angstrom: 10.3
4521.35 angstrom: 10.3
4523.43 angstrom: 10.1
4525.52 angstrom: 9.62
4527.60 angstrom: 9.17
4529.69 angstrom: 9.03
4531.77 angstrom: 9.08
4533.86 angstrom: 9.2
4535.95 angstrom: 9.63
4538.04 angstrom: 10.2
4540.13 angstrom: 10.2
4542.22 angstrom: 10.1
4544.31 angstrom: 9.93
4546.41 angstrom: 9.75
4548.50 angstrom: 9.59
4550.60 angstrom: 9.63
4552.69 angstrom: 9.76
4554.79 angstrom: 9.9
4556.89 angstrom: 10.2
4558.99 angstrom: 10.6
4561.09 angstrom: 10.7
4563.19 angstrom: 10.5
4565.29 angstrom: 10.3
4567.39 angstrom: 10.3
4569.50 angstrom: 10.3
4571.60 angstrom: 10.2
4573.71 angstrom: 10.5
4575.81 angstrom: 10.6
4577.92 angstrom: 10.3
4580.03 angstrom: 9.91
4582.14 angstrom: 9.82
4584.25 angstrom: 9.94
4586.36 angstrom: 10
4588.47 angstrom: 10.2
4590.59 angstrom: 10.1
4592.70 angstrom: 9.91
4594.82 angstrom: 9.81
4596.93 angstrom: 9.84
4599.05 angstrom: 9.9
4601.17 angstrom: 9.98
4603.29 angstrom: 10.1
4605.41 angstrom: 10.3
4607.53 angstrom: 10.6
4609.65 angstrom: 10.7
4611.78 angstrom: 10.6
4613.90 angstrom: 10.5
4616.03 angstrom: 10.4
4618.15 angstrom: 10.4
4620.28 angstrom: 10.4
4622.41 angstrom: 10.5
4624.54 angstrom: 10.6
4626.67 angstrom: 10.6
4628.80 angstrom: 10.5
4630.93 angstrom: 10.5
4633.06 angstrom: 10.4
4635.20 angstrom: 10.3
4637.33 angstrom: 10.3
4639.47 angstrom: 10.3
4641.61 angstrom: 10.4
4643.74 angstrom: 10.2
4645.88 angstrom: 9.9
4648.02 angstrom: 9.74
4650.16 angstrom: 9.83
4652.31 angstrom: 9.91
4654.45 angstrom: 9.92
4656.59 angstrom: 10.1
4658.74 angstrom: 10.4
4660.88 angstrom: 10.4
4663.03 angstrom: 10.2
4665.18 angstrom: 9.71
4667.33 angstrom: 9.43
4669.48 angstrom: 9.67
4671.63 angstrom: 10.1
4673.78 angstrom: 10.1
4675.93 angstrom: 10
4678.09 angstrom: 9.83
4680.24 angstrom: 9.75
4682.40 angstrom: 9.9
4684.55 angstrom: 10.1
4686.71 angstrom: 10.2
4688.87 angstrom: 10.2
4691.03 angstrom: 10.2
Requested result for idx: 22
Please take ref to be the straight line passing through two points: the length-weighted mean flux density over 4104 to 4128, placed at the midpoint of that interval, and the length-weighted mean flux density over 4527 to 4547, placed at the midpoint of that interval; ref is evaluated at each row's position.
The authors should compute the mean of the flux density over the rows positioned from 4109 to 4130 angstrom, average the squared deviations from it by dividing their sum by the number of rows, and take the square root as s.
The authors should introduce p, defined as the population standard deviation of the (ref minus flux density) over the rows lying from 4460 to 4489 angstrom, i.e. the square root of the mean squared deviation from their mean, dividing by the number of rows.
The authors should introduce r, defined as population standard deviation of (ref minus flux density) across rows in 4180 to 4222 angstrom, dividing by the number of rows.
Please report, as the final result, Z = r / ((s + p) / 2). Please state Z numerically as 1.29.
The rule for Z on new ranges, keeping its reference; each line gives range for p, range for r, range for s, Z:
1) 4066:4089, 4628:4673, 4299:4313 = 0.81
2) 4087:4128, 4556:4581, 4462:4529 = 0.38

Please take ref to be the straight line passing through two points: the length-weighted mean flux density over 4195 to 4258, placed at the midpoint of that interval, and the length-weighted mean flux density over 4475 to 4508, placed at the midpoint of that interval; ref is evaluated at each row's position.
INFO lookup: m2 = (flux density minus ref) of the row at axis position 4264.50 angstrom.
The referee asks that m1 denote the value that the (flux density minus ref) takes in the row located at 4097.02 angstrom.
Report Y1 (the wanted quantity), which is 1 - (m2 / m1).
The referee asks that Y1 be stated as 1.2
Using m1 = 0.7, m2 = -0.1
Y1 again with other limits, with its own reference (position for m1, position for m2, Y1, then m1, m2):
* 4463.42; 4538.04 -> 0.6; -0.7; -0.3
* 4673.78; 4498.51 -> 1.0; -1.3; 0.0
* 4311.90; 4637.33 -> 0.7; -2.9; -0.9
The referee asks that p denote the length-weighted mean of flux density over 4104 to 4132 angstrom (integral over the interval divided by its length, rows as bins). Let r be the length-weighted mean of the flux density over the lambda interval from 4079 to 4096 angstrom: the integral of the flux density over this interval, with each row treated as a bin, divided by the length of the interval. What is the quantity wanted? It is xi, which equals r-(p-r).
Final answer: 8.8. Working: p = 8.6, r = 8.7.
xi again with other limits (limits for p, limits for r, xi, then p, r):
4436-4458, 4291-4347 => 5.5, 9.3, 7.4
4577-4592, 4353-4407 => 7.1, 10.0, 8.5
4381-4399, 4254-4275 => 7.5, 8.1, 7.8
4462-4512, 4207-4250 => 6.5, 10.0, 8.3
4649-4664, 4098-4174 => 6.5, 10.1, 8.3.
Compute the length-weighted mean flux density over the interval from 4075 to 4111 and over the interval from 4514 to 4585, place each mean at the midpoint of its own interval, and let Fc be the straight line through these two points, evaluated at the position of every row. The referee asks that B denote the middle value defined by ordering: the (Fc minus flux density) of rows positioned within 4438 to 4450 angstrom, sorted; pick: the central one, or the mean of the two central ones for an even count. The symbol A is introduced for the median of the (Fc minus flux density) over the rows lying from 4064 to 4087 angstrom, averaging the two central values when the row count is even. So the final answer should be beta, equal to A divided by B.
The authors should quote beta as -11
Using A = 0.5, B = -0.05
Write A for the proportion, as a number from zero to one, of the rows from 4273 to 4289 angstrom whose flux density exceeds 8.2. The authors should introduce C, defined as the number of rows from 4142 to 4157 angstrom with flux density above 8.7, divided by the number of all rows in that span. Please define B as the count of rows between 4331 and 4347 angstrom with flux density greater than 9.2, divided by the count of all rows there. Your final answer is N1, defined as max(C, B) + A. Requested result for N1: 0.50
